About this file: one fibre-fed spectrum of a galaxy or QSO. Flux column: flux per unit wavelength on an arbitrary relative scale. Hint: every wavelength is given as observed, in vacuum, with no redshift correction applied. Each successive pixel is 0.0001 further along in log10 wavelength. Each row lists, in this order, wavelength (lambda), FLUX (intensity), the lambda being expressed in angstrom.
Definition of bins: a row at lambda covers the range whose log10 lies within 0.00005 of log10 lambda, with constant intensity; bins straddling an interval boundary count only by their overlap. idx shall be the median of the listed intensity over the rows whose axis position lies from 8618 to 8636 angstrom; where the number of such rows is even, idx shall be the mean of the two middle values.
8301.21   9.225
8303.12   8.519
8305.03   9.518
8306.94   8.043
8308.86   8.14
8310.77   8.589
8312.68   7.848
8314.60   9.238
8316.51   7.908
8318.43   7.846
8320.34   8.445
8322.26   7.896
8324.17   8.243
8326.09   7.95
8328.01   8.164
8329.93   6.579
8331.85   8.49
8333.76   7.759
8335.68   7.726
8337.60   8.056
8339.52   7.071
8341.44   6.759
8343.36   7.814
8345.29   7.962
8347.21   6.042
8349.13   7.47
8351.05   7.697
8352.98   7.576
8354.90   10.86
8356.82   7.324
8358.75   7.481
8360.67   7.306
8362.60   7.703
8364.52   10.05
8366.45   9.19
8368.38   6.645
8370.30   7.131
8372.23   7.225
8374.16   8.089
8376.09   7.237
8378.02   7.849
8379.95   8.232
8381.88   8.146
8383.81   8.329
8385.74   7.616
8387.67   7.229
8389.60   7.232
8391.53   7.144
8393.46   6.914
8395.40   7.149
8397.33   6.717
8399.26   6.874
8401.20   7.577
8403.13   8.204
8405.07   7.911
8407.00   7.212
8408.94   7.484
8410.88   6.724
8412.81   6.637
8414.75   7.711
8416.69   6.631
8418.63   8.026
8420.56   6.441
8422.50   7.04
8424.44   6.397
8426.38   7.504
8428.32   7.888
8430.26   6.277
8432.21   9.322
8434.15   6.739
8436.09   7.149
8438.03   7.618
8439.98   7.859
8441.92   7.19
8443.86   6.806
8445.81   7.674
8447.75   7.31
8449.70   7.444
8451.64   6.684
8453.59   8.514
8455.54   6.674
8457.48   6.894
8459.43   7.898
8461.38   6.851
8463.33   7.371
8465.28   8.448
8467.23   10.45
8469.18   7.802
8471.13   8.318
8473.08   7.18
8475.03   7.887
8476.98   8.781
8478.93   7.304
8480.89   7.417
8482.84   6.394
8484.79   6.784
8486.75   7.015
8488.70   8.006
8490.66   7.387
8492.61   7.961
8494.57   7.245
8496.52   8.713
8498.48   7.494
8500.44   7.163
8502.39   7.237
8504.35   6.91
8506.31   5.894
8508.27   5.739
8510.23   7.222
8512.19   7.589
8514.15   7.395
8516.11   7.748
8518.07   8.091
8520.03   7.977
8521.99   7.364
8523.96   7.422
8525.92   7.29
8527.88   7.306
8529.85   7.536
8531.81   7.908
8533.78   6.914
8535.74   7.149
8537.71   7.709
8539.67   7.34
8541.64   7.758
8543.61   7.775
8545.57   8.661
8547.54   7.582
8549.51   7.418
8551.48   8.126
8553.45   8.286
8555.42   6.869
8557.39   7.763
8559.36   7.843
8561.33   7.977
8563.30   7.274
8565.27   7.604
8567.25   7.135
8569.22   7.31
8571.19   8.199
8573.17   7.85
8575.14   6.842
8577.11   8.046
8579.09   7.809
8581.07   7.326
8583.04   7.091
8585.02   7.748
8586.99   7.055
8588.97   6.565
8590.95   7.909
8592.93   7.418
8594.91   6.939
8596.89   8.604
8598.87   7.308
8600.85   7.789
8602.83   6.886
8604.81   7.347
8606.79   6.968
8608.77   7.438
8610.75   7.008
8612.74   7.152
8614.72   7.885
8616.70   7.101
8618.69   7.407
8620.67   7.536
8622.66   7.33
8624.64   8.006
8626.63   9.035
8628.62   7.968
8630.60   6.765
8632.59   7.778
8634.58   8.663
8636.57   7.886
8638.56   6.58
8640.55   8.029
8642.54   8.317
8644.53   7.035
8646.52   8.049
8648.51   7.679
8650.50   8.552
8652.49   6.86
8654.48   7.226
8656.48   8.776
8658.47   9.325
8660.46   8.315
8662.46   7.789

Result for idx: 7.8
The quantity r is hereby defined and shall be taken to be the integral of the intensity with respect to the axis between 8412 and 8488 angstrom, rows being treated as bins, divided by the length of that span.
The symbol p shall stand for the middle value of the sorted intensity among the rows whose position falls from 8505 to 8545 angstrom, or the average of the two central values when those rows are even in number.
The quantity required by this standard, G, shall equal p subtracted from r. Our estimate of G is 0.04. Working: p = 7.4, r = 7.4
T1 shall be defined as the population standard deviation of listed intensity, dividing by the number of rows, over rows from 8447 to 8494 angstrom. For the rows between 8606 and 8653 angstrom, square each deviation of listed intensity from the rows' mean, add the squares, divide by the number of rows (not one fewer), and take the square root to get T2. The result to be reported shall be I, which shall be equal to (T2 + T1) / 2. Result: 0.74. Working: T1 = 0.9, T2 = 0.63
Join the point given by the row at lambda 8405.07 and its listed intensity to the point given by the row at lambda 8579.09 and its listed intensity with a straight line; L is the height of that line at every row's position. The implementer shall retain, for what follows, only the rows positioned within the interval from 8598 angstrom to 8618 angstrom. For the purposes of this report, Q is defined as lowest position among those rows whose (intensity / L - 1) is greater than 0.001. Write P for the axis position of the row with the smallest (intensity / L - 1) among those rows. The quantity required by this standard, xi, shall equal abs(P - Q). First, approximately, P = 8602.83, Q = 8614.72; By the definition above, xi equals 11.9 angstrom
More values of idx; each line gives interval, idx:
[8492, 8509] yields 7.2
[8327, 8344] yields 7.8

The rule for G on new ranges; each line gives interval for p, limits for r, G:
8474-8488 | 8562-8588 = 0.19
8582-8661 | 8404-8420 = -0.21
